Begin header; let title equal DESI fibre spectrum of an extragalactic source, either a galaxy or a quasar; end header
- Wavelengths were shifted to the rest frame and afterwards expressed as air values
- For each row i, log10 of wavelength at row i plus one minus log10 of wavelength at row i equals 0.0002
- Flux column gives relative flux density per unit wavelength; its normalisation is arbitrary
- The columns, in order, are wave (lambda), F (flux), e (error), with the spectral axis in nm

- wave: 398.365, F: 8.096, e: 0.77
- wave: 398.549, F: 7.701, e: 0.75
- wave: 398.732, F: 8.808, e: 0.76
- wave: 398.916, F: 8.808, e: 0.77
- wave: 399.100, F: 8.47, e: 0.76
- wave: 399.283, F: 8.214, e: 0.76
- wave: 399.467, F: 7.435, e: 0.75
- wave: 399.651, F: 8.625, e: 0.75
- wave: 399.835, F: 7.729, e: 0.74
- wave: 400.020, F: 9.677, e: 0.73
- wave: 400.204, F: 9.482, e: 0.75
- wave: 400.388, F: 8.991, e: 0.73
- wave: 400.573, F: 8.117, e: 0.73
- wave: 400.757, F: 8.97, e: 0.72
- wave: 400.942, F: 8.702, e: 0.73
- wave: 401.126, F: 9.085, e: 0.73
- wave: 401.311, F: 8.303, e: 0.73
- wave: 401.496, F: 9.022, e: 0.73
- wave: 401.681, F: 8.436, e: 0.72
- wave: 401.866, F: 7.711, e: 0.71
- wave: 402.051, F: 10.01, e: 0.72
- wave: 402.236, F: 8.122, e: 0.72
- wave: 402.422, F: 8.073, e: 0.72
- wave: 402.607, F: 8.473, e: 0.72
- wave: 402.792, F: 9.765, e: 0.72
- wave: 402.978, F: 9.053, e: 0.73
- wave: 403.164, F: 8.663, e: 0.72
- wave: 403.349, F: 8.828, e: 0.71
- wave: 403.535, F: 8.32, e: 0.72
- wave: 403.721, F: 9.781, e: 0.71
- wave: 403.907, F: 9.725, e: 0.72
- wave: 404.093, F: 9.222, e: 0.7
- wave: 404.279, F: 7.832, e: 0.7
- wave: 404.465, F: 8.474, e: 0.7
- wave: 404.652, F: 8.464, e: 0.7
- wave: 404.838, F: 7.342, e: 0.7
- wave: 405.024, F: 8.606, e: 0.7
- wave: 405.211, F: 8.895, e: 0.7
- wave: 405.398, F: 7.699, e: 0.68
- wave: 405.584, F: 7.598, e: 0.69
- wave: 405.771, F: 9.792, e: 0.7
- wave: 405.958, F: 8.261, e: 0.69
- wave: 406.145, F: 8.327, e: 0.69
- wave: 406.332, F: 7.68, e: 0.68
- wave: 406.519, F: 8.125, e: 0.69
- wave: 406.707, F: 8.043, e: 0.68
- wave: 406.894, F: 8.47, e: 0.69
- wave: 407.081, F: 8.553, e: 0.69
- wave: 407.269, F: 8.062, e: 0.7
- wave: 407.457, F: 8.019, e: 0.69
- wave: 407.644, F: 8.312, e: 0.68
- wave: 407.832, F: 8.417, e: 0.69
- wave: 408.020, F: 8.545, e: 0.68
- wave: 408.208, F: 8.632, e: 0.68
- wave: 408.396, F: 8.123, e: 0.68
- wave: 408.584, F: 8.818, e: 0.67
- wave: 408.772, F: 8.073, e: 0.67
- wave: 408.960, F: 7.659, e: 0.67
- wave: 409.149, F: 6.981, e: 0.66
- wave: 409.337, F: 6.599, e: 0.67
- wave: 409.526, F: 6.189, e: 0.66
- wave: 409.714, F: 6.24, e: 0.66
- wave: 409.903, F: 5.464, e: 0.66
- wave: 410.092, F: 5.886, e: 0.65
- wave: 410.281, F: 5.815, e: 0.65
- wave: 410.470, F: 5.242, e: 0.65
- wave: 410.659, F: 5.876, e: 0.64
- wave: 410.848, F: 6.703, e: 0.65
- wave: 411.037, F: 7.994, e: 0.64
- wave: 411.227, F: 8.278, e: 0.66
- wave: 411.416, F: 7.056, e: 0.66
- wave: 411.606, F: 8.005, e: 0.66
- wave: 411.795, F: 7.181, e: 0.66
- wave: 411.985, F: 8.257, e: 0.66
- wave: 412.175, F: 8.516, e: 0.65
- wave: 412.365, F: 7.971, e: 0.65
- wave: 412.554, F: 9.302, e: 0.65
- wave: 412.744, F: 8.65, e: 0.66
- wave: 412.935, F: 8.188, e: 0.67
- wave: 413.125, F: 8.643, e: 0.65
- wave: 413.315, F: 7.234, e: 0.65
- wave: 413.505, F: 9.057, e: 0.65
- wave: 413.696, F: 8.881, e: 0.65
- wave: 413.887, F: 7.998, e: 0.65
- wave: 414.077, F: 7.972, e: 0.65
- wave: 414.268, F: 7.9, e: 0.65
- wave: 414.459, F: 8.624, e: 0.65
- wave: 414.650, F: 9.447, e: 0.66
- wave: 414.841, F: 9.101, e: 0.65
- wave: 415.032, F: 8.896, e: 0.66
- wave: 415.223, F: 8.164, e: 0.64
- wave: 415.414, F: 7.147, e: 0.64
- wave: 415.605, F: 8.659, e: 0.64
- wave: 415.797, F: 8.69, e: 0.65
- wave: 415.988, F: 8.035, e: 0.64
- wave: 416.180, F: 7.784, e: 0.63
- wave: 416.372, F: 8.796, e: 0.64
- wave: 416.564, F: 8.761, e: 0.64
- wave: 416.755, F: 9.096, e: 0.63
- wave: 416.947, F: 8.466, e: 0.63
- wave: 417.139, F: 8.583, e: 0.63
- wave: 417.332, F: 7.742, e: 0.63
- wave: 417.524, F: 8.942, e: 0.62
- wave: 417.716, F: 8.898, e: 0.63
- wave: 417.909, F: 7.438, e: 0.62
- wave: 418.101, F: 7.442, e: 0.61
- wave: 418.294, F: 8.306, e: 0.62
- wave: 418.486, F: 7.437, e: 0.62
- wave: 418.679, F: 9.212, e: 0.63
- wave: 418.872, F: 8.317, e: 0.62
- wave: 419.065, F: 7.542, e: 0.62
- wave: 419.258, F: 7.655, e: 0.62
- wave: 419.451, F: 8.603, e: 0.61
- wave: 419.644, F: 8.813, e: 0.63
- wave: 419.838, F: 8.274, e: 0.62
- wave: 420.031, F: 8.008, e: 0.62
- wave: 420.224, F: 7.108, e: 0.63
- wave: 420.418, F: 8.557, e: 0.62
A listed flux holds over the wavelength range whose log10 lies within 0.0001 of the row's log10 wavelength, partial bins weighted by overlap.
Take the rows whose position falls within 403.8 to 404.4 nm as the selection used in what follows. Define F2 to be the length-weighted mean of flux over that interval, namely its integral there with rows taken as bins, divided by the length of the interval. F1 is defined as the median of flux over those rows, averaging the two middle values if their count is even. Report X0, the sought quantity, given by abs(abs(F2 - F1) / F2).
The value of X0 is 0.033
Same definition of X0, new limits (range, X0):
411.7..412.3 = 0.034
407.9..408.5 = 0.013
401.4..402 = 0.008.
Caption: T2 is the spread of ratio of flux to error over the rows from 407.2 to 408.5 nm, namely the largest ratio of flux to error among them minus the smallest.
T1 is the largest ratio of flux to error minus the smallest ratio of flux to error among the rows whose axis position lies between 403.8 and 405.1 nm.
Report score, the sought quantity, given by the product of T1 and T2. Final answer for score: 3.6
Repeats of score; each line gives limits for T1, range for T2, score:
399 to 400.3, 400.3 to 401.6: 4.5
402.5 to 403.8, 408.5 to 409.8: 8.4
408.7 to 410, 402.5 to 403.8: 8.4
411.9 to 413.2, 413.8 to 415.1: 4.5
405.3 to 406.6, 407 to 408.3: 3.5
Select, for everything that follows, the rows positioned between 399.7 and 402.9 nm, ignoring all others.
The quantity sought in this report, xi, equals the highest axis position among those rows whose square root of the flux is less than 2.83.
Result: 401.866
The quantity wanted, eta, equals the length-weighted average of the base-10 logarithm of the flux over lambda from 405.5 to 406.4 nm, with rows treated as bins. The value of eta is 0.92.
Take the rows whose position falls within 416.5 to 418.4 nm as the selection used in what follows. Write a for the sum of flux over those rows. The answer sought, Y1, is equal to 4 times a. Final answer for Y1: 335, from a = 84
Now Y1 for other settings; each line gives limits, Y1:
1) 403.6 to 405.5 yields 344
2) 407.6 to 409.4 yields 321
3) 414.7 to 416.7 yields 336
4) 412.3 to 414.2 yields 336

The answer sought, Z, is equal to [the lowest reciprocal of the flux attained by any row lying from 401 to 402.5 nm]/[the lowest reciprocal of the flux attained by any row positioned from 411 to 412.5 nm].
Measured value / 0.85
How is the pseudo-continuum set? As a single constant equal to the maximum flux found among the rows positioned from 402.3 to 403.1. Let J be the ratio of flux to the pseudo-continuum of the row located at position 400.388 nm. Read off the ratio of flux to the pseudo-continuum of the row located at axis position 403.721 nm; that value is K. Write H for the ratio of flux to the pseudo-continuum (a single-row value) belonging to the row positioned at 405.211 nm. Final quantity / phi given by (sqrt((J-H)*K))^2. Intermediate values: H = 0.91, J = 0.921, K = 1.00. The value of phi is 0.010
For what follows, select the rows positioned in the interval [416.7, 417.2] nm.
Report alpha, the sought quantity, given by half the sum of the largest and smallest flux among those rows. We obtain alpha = 8.78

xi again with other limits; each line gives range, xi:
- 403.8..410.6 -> 410.470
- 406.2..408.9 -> 406.332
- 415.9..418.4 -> 418.101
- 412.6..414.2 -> 414.077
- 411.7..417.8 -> 417.332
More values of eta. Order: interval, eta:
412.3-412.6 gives 0.94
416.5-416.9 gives 0.95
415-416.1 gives 0.91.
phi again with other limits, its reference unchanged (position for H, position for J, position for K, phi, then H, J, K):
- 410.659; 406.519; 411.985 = 0.195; 0.60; 0.832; 0.85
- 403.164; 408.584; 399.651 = 0.014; 0.89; 0.903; 0.88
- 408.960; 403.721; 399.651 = 0.192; 0.78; 1.002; 0.88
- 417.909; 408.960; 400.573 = 0.019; 0.76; 0.784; 0.83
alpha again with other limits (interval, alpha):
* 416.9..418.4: 8.19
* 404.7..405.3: 8.12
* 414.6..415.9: 8.30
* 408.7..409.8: 7.13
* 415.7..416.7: 8.29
